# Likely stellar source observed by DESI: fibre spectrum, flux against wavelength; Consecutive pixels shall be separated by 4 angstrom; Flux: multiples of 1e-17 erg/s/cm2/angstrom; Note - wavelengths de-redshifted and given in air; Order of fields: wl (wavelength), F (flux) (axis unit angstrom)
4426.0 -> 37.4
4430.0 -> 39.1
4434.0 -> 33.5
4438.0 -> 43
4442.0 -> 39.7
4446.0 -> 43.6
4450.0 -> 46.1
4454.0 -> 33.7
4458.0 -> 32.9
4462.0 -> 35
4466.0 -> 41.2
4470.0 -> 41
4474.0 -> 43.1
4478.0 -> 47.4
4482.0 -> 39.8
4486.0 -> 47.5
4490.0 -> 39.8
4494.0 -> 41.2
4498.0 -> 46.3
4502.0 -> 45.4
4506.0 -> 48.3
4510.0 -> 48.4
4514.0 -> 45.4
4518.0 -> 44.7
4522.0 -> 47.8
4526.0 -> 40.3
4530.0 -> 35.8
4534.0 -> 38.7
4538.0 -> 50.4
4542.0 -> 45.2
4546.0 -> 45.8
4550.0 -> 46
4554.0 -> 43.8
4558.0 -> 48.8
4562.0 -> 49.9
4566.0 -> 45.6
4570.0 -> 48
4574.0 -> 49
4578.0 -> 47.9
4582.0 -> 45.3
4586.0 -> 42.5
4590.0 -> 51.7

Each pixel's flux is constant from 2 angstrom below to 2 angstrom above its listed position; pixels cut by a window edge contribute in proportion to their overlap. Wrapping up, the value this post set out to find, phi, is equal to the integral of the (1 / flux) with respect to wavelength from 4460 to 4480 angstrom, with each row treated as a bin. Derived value 0.49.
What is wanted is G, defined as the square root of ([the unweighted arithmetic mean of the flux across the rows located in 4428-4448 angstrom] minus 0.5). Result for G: 6.3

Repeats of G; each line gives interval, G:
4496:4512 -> 6.8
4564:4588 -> 6.8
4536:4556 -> 6.8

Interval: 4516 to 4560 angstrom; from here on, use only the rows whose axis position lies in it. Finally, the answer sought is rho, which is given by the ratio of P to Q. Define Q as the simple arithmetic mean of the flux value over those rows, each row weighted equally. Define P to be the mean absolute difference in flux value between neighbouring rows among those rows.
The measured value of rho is 0.097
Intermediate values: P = 4.3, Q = 44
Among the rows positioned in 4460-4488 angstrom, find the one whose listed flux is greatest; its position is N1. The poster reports 4486.0 angstrom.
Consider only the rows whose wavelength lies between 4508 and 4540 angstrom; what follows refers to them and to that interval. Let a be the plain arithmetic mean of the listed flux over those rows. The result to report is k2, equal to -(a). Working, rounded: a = 43.9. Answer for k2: -43.9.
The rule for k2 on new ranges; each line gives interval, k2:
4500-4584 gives -45.7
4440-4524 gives -42.8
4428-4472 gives -39.0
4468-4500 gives -43.3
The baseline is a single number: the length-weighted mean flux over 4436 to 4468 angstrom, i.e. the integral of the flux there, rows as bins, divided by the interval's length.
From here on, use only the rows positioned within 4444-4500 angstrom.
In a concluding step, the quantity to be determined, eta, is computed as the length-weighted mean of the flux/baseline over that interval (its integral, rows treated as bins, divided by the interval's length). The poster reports 1.05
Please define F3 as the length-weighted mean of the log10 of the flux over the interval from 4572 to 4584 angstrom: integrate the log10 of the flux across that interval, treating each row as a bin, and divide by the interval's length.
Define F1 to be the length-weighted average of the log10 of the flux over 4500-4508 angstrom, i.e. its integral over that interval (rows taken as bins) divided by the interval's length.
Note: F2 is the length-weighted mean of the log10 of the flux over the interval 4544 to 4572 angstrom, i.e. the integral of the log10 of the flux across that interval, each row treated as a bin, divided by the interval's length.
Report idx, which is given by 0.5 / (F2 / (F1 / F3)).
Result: 0.298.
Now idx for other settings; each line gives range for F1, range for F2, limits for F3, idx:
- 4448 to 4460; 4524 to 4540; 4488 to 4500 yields 0.299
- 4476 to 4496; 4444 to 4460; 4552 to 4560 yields 0.309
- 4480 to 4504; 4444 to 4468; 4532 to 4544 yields 0.313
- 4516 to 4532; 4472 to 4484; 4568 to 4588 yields 0.297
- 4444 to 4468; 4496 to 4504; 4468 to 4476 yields 0.294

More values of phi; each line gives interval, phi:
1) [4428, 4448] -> 0.51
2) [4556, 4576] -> 0.41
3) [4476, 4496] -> 0.47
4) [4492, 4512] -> 0.44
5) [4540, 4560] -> 0.44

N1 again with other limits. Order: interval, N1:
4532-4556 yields 4538.0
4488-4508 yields 4506.0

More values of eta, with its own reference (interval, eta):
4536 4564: 1.20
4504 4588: 1.16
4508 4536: 1.09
